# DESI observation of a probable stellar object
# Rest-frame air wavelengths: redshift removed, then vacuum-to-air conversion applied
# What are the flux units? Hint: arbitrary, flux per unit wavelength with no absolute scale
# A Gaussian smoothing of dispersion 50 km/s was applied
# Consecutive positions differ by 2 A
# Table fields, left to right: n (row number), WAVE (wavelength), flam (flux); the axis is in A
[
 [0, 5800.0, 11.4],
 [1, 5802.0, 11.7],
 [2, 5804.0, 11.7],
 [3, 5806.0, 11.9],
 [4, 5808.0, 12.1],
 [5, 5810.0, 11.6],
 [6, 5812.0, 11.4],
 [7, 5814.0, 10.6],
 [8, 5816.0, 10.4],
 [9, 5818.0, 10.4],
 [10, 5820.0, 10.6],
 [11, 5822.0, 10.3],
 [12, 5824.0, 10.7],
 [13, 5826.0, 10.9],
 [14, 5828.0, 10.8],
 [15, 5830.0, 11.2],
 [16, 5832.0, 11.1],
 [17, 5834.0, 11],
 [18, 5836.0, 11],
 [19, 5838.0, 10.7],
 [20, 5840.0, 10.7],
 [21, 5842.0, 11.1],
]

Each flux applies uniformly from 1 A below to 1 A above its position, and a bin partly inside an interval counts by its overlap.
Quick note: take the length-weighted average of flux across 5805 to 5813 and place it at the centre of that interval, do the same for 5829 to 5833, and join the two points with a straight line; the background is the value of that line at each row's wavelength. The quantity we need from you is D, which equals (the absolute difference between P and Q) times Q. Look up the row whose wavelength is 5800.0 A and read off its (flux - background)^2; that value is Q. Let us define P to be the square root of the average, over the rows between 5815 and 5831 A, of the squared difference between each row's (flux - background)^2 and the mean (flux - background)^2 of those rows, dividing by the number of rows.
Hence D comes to 0.05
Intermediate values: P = 0.51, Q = 0.4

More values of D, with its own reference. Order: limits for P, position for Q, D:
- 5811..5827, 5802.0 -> 0.02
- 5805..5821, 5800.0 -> 0.07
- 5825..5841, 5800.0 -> 0.10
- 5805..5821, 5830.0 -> 0.00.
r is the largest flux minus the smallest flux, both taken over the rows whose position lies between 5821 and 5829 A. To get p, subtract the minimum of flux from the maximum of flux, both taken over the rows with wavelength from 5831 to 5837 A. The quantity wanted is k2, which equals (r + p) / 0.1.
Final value 7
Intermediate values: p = 0.1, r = 0.60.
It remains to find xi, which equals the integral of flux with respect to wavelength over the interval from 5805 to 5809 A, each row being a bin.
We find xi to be 48.0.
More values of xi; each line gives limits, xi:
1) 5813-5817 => 42.0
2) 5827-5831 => 44.0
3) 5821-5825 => 42.0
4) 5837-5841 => 42.8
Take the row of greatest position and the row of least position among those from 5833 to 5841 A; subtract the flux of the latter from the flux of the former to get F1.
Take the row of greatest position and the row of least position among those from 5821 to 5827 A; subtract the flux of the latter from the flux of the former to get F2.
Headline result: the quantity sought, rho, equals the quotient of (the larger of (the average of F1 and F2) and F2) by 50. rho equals 0.0120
